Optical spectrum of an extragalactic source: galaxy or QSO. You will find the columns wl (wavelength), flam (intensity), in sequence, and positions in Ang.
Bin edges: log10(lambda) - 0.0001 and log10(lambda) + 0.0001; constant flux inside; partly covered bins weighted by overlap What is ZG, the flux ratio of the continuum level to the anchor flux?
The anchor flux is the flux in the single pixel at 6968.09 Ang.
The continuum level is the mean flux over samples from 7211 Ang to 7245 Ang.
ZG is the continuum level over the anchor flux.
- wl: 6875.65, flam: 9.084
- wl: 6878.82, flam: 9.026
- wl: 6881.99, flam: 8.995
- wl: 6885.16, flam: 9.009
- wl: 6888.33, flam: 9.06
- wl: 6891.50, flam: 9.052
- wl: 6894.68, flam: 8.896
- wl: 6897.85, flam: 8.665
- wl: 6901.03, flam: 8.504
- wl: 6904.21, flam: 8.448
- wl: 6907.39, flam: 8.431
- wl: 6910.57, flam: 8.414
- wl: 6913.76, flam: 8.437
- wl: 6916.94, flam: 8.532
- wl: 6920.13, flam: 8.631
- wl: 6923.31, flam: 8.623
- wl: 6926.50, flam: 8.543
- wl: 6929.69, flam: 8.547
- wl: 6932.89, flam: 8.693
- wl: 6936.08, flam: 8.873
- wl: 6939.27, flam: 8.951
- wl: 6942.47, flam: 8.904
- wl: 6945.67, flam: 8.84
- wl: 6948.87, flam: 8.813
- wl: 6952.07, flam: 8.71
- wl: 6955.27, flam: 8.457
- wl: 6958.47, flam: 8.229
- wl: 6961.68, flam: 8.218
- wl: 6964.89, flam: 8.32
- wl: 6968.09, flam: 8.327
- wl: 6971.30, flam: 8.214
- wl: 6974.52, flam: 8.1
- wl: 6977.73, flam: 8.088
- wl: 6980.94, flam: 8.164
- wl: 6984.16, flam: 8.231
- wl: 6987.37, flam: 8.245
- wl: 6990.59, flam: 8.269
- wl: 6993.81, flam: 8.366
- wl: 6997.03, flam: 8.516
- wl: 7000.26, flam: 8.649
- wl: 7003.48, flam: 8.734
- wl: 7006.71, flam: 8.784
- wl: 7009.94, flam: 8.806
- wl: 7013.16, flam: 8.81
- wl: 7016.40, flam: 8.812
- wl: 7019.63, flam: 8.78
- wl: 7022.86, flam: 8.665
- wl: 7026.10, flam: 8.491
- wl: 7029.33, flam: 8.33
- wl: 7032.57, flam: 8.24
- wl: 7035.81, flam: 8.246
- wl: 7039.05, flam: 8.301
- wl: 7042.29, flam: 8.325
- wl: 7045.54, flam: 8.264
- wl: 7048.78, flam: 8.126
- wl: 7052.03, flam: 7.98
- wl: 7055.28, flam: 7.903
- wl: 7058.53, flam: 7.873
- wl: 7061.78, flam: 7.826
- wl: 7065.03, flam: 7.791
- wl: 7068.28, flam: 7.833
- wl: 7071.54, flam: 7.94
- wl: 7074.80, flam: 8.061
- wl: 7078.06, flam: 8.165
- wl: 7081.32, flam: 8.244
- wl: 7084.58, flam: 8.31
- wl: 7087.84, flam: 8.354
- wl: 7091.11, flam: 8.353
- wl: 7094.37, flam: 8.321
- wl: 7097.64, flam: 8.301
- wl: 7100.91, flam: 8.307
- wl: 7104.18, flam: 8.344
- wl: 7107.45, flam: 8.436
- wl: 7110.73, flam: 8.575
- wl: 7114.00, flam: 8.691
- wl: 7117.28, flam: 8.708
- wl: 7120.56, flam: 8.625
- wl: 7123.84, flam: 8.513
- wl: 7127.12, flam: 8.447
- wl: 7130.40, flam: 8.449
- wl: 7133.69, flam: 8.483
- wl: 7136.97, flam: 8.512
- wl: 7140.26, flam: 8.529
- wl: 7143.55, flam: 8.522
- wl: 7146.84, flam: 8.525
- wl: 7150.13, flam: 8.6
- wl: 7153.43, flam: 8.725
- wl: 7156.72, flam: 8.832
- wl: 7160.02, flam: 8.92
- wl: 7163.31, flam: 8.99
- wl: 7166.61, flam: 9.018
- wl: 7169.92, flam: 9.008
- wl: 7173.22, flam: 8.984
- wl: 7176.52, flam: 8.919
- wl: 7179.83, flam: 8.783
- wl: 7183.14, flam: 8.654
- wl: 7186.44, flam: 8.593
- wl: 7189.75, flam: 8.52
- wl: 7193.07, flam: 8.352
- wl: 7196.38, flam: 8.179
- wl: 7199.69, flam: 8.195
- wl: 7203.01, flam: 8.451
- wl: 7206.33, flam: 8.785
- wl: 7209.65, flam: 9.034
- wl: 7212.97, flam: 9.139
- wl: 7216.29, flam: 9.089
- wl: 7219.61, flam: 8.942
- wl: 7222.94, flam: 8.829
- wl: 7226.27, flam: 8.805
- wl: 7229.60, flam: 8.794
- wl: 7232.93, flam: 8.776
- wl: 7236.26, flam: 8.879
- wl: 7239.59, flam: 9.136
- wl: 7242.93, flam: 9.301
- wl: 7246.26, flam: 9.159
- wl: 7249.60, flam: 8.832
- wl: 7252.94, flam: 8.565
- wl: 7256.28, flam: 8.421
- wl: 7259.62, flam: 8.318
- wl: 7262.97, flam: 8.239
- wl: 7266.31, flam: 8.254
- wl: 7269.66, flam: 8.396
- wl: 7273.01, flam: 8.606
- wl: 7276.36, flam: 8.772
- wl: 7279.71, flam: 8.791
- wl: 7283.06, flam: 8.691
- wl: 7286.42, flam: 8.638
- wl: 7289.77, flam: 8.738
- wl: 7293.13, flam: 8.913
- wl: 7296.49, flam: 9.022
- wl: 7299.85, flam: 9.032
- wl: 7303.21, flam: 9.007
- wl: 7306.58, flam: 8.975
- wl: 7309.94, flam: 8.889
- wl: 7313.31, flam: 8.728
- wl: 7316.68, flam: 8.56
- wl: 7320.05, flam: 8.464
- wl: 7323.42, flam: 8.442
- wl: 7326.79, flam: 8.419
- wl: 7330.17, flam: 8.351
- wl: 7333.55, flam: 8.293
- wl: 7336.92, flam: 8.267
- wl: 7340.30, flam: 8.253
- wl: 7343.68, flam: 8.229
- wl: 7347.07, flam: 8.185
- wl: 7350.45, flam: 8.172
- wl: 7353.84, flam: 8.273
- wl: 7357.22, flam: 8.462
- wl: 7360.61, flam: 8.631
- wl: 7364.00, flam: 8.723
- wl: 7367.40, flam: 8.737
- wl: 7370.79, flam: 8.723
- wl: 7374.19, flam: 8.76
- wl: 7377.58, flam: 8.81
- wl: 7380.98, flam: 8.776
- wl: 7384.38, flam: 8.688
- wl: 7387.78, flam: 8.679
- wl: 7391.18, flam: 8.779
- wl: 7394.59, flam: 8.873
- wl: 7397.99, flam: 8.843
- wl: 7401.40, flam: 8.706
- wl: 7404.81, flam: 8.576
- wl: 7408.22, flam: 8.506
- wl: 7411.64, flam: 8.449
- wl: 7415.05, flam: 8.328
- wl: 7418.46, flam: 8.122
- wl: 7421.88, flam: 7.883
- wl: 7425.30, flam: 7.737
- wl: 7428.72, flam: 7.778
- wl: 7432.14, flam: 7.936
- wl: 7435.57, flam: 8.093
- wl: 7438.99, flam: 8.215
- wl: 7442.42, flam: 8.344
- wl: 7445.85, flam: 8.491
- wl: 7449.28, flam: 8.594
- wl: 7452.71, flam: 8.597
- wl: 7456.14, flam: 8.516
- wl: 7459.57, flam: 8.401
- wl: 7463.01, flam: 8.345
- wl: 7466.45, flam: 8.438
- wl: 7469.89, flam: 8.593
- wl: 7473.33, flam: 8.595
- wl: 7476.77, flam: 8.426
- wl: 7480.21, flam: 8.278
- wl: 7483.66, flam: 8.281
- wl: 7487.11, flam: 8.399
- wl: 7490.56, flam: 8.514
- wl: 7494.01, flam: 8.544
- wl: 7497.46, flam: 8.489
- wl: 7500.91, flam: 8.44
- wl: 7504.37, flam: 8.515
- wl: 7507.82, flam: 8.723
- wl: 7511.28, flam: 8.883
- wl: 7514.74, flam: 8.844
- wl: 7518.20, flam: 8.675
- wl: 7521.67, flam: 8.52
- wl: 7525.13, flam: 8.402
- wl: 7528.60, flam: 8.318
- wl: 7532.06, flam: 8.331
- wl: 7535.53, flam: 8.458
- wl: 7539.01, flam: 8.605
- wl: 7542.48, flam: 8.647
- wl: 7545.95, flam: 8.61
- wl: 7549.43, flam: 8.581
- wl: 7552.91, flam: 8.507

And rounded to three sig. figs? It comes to 1.08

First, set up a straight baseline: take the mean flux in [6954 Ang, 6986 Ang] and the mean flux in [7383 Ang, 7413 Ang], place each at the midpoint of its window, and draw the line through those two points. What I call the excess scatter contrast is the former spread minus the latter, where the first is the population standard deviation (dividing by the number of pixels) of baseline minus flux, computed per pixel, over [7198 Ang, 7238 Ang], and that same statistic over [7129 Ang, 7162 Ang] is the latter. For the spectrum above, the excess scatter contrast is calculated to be 0.11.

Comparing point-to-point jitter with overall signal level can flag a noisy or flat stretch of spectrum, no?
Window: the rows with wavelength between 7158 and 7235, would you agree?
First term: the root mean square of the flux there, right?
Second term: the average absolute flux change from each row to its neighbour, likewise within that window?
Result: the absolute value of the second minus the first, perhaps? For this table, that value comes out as 8.67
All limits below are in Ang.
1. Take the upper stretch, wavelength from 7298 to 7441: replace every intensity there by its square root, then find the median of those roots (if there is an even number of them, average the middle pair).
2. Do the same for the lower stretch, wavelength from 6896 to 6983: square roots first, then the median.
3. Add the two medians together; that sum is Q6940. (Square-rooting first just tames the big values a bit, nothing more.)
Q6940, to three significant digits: 5.83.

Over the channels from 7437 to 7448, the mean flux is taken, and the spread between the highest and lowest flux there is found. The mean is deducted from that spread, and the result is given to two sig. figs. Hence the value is -8.1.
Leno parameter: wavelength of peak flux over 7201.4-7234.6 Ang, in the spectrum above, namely 7212.97 Ang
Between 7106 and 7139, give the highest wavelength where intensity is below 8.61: 7136.97 Ang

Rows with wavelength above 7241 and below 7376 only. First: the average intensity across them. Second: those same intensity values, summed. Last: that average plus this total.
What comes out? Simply 353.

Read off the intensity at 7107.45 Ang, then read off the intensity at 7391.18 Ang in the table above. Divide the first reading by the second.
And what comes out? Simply 0.96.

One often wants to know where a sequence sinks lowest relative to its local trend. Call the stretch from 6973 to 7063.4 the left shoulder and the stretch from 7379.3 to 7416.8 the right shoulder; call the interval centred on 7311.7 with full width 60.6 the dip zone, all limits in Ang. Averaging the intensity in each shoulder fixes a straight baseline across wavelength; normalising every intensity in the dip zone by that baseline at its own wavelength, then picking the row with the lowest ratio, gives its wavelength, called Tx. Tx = 7340.30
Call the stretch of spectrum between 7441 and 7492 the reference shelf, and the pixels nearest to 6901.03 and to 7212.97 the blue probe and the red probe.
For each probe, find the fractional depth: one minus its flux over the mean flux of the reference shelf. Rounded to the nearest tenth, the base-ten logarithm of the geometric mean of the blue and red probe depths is -1.7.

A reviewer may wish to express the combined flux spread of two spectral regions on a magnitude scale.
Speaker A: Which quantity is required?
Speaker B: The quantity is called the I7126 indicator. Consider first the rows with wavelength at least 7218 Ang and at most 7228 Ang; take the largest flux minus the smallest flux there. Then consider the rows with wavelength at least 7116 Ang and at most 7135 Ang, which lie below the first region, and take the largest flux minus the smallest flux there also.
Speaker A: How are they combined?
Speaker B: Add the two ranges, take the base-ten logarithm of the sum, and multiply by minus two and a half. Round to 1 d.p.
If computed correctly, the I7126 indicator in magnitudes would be 1.0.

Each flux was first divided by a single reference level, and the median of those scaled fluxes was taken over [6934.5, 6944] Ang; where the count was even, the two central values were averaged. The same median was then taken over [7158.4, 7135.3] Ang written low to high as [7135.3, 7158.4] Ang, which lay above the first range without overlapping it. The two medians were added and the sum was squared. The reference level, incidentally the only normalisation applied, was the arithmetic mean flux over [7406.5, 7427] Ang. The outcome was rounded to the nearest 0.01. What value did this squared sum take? 4.55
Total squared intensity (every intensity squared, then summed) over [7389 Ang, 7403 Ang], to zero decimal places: 310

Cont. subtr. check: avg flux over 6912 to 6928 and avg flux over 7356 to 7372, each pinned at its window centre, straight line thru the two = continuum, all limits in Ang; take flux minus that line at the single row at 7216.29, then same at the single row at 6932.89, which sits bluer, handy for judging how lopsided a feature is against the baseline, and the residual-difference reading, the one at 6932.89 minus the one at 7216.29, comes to -0.33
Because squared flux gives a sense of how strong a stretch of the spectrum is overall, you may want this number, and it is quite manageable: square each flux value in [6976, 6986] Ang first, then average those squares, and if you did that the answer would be 67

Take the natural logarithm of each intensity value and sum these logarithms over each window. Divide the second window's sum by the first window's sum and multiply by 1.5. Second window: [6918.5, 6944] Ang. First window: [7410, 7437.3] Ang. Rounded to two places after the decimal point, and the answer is 1.56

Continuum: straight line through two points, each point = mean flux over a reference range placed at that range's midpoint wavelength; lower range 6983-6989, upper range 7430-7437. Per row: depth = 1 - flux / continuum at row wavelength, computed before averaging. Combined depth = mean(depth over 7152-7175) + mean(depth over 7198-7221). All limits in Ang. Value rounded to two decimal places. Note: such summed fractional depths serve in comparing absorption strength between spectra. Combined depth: -0.18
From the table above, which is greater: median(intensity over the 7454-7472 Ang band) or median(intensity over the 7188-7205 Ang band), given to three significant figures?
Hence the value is 8.44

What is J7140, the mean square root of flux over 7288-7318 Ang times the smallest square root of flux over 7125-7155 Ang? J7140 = 8.7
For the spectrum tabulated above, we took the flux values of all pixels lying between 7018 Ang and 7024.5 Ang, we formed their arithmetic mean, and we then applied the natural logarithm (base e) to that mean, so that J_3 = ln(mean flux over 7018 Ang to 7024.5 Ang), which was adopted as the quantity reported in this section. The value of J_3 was 2.17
